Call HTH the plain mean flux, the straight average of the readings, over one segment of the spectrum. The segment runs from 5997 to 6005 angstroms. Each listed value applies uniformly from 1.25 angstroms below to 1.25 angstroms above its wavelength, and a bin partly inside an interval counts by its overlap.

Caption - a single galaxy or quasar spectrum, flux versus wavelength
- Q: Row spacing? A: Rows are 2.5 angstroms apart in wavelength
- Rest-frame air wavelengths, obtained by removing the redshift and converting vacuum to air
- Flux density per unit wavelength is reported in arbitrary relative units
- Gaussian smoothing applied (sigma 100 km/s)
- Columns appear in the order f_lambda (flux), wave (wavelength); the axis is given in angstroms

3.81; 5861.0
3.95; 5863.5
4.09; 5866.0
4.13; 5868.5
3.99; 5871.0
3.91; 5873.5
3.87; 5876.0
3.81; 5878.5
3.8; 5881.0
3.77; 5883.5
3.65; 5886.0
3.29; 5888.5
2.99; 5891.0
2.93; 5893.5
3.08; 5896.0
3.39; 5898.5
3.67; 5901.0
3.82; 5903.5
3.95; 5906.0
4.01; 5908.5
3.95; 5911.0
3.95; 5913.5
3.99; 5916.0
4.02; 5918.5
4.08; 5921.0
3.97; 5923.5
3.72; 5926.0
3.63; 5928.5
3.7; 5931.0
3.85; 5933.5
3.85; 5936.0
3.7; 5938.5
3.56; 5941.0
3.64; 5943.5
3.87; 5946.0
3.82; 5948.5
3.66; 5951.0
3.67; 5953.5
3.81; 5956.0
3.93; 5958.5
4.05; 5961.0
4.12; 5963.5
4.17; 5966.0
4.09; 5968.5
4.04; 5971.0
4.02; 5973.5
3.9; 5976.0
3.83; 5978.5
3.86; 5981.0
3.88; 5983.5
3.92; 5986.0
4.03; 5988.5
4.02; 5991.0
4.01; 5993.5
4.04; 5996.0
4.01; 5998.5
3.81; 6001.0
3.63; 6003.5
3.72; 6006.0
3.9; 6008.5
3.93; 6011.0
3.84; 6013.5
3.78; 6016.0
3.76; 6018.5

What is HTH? 3.82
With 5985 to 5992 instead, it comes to 3.99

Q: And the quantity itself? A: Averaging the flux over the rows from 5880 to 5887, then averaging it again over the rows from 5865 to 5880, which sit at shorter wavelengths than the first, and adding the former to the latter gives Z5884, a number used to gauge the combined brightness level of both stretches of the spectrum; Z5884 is 7.7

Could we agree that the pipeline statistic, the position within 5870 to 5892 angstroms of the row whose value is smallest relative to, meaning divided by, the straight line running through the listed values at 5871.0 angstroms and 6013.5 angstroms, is 5891.0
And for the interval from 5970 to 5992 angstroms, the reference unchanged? 5978.5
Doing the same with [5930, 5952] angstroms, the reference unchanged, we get 5941.0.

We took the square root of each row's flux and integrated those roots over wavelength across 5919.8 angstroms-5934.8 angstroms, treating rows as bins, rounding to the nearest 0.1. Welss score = 29.3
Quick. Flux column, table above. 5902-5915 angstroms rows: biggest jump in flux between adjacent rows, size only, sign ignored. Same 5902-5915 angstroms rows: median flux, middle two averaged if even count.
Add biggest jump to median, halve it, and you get 2.04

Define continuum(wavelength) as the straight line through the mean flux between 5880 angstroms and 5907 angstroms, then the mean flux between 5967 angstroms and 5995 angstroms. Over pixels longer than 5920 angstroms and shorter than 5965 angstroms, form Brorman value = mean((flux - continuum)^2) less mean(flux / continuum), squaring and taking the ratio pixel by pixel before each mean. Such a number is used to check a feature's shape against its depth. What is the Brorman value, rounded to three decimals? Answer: -0.986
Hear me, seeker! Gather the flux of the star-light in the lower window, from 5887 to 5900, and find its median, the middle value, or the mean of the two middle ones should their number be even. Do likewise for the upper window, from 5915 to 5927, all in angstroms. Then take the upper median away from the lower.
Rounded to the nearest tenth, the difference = -0.9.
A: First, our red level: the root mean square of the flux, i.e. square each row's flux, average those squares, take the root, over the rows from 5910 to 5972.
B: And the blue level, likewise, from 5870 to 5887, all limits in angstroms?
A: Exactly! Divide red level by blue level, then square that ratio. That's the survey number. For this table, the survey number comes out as 1.02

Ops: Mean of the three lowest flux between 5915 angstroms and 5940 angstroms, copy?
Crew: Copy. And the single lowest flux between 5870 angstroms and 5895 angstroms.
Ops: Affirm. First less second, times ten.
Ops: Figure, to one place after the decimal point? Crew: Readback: 7.5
